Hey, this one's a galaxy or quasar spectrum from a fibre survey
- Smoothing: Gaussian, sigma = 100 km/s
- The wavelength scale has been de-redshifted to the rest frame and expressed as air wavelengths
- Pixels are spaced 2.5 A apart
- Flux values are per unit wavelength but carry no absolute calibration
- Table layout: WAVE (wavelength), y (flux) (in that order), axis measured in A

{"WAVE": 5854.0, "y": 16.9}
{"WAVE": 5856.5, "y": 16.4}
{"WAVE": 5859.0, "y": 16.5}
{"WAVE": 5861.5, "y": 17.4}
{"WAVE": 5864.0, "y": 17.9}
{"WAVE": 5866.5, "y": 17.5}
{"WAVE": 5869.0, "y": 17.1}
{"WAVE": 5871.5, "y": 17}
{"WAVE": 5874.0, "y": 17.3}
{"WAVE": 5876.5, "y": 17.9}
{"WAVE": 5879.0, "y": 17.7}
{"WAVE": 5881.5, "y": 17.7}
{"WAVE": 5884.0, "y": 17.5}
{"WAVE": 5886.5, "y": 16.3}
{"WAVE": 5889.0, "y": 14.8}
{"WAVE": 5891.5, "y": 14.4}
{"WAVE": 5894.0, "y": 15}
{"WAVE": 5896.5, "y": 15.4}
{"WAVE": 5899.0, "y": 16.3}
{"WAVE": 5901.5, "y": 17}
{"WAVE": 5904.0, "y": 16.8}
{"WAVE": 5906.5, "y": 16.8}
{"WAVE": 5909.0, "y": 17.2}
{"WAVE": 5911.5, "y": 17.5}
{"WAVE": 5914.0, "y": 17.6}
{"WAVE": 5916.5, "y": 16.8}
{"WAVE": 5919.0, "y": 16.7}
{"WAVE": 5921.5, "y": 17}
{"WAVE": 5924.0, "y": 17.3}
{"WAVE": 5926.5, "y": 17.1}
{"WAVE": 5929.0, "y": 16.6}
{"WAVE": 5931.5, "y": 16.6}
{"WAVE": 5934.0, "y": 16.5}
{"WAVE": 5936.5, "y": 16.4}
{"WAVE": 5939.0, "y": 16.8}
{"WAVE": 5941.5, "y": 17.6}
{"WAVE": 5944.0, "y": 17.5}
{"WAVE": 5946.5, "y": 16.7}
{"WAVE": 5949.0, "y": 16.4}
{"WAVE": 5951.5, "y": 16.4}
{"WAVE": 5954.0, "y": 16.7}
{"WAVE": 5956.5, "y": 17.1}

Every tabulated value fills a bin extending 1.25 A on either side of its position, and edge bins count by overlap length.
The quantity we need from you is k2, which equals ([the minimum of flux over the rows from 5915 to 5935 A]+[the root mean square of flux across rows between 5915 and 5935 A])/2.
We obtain 16.7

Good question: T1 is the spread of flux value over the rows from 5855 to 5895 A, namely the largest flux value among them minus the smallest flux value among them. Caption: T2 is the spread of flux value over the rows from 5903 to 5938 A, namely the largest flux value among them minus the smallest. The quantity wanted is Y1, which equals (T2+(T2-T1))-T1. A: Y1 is -4.6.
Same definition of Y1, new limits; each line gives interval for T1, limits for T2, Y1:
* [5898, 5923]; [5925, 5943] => -0.2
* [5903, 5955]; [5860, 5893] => 4.6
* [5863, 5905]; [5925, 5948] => -4.6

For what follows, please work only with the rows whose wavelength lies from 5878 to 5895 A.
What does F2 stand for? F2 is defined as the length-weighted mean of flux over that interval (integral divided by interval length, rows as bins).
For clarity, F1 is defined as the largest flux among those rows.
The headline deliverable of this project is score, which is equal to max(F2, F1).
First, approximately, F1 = 17.7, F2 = 16.2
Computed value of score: 17.7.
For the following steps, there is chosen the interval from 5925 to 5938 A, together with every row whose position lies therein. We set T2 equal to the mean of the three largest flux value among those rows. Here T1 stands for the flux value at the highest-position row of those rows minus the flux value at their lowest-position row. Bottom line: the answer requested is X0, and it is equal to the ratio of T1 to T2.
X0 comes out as -0.042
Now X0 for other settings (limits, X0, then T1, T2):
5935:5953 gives 0.000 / 0.00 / 17.3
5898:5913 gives 0.070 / 1.20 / 17.2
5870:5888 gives -0.039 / -0.70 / 17.8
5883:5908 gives -0.041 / -0.70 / 17.1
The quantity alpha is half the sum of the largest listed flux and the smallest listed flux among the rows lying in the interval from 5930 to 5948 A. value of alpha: 17.0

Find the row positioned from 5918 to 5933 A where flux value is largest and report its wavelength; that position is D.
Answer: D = 5924.0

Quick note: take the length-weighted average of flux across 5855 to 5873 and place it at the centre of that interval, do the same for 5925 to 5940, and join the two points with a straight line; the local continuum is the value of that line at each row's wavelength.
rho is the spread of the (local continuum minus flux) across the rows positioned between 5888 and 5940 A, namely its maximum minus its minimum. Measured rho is 3.34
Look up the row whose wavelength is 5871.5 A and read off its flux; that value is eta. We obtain 17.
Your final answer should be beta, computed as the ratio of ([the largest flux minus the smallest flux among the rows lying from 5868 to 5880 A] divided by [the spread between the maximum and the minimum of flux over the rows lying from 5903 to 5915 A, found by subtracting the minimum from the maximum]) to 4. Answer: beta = 0.28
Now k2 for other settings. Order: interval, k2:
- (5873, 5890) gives 15.9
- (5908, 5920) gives 16.9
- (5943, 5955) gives 16.6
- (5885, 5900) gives 14.9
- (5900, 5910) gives 16.9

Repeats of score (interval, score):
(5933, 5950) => 17.6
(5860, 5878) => 17.9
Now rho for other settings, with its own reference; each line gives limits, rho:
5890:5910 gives 2.91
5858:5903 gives 3.40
